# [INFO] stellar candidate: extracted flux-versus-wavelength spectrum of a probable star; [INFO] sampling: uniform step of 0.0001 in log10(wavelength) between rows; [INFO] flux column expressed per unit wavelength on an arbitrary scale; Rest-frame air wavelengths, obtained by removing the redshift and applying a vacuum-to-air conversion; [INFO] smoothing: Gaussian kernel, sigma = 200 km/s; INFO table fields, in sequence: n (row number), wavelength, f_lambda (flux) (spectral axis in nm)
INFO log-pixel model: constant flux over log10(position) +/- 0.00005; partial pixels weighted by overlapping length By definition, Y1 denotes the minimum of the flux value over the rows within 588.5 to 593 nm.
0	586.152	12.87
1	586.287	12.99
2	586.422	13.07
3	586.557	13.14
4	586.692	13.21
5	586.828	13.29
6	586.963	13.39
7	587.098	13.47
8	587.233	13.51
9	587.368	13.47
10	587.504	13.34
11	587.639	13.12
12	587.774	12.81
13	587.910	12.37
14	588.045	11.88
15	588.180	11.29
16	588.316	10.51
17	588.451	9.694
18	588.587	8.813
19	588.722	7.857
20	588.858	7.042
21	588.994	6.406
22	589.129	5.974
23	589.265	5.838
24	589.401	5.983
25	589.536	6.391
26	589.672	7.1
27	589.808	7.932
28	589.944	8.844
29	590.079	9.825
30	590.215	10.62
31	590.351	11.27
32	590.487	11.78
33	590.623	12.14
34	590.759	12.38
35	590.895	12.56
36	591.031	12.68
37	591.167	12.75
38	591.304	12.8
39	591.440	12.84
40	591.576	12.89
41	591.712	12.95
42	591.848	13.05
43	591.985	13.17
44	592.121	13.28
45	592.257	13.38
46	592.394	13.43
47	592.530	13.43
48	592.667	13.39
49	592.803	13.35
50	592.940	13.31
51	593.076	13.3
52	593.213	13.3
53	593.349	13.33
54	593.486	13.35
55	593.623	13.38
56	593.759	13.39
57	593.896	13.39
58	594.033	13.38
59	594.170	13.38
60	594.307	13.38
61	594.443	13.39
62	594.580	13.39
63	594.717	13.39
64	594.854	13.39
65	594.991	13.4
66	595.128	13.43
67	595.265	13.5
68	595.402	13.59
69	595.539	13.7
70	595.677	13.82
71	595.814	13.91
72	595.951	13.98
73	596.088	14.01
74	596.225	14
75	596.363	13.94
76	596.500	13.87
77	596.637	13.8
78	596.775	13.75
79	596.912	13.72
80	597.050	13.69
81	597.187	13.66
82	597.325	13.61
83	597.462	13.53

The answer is 5.838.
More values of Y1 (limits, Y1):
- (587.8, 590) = 5.838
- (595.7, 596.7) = 13.8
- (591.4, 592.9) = 12.84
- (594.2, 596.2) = 13.38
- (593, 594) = 13.3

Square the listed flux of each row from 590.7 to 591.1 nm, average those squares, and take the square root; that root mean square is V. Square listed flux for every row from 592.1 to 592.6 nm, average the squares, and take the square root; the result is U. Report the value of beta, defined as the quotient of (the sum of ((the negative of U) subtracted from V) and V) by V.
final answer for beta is 3.07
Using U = 13.4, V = 12.5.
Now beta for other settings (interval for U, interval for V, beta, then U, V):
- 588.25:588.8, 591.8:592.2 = 2.70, 9.3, 13.2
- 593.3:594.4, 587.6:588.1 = 3.07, 13.4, 12.6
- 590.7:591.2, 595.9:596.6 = 2.90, 12.6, 14.0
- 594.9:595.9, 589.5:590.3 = 3.59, 13.6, 8.6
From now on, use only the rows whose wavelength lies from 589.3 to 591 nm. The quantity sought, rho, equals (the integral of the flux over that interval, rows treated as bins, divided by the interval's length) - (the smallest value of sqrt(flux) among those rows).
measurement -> 7.3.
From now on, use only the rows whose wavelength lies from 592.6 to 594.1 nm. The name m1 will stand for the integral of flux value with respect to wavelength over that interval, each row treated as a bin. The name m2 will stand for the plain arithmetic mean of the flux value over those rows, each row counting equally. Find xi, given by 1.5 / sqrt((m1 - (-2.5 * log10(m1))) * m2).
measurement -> 0.09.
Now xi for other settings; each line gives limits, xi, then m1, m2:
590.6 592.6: 0.08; 26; 12.9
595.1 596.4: 0.09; 18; 13.8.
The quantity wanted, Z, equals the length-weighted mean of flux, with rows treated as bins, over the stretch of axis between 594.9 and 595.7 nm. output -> 13.5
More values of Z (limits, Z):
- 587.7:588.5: 11.5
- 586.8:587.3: 13.4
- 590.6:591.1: 12.5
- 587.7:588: 12.6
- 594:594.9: 13.4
